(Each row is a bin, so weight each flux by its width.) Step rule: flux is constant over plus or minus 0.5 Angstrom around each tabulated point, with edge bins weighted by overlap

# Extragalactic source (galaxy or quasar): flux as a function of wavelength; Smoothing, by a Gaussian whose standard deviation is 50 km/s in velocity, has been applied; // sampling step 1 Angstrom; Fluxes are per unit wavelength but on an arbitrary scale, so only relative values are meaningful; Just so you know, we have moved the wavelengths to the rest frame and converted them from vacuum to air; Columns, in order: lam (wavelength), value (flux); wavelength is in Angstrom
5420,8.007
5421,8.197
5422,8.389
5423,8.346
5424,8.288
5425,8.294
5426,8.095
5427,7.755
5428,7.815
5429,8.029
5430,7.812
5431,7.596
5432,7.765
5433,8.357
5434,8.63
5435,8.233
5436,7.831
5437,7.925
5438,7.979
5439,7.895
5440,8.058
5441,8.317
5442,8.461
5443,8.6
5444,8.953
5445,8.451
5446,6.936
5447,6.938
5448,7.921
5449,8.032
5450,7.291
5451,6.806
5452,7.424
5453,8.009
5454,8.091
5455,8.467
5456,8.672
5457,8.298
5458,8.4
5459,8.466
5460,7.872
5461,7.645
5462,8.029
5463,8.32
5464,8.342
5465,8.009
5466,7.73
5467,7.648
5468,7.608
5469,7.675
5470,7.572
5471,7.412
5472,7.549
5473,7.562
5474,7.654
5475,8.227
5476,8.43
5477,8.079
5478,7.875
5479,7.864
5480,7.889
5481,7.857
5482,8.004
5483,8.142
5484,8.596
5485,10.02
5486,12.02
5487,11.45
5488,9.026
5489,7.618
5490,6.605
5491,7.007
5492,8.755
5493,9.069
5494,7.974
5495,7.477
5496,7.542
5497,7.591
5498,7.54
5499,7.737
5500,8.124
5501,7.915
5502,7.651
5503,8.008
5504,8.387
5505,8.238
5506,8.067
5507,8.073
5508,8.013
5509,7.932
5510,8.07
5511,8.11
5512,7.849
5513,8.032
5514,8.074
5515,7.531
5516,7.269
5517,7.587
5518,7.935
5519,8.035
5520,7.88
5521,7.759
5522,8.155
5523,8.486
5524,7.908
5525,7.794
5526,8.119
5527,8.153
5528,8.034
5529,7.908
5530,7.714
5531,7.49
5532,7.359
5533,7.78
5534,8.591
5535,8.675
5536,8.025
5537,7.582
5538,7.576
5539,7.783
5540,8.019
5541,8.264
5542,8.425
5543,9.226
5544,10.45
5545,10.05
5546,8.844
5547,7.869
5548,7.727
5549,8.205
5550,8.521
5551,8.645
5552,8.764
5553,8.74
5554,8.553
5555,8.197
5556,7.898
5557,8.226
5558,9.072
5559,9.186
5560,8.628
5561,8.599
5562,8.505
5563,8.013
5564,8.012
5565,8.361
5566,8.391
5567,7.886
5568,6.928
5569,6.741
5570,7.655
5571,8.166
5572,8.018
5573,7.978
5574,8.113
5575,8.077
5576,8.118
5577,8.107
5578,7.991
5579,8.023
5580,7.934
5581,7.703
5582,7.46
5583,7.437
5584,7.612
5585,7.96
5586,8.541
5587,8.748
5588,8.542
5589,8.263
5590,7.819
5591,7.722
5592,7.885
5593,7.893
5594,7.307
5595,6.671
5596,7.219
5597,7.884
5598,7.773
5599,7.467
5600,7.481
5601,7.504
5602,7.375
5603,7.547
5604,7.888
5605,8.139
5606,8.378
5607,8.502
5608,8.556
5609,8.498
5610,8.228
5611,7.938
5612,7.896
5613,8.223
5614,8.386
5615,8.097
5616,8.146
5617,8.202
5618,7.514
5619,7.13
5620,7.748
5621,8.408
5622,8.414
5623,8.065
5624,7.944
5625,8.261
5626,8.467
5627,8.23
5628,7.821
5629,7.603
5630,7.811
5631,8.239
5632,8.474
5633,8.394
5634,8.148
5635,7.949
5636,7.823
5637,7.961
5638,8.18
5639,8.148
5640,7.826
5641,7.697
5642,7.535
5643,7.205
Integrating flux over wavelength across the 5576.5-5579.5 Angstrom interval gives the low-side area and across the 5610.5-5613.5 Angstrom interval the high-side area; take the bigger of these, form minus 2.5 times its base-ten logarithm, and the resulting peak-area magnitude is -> -3.46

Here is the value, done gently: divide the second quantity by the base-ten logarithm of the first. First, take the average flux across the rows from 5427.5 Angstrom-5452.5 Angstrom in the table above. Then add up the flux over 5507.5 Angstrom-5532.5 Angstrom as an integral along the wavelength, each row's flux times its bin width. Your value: 219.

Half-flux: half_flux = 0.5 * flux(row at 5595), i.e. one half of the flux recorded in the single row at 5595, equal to 3.3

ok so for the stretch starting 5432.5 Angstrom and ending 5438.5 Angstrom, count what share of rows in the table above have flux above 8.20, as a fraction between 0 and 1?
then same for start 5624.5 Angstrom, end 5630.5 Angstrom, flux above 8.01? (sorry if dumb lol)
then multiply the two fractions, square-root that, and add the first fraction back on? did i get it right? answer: 1.0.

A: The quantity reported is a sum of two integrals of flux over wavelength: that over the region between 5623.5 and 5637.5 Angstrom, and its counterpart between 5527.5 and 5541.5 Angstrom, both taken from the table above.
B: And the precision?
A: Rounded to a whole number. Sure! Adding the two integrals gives 224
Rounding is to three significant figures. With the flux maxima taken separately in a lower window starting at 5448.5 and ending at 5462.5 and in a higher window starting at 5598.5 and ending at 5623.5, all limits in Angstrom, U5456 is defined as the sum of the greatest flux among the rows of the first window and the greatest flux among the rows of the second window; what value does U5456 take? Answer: 17.2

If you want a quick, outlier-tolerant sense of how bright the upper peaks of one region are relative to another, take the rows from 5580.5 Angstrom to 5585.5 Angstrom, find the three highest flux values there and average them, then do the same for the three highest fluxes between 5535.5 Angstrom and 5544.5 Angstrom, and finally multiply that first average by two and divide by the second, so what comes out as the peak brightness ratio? 1.66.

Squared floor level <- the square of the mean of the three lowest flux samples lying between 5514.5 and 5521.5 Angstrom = 56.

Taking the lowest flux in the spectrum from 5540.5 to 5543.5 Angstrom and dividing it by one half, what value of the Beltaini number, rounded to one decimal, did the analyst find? 16.5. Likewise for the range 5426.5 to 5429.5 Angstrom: 15.5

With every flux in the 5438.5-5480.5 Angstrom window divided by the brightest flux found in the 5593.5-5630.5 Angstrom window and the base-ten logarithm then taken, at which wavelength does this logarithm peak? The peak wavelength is 5444 Angstrom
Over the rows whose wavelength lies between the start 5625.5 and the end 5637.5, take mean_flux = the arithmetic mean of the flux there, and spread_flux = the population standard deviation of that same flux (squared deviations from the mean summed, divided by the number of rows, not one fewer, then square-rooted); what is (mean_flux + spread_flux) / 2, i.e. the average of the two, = 4.18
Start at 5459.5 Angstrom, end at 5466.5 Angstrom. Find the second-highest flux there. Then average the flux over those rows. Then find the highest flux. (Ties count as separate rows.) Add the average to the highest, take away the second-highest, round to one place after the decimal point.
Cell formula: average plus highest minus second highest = 8.0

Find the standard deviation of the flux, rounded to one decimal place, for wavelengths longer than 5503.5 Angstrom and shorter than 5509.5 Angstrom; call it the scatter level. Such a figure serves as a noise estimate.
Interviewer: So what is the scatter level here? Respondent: 0.2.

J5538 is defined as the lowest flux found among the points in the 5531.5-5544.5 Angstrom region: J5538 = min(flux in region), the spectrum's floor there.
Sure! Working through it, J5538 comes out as 7.359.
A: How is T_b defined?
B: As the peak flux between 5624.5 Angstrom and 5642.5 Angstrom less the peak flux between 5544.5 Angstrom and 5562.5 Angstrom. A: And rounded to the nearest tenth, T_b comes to -1.6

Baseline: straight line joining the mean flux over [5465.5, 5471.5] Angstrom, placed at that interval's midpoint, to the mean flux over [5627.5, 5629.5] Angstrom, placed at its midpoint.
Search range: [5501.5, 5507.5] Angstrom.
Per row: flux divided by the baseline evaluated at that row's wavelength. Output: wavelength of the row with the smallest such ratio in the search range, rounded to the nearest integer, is 5502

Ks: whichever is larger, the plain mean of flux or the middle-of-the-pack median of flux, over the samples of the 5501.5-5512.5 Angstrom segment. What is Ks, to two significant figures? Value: 8.1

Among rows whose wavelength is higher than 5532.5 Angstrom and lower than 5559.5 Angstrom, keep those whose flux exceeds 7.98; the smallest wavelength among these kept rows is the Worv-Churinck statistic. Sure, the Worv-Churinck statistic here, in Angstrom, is 5534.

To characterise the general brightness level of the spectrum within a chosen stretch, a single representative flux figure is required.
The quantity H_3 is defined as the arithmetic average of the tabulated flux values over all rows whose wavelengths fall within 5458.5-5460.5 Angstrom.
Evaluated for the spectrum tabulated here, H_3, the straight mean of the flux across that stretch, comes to 8.17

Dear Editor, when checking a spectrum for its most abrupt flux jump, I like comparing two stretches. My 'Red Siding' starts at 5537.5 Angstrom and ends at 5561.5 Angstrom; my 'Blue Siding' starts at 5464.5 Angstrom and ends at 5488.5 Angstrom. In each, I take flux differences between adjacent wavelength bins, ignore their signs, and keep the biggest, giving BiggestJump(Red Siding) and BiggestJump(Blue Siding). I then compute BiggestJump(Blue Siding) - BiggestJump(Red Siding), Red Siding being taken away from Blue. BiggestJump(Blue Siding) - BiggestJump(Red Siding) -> 1.2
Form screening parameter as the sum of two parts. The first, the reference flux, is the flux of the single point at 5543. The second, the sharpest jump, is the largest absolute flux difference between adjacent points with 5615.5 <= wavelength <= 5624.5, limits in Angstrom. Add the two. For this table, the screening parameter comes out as 9.9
